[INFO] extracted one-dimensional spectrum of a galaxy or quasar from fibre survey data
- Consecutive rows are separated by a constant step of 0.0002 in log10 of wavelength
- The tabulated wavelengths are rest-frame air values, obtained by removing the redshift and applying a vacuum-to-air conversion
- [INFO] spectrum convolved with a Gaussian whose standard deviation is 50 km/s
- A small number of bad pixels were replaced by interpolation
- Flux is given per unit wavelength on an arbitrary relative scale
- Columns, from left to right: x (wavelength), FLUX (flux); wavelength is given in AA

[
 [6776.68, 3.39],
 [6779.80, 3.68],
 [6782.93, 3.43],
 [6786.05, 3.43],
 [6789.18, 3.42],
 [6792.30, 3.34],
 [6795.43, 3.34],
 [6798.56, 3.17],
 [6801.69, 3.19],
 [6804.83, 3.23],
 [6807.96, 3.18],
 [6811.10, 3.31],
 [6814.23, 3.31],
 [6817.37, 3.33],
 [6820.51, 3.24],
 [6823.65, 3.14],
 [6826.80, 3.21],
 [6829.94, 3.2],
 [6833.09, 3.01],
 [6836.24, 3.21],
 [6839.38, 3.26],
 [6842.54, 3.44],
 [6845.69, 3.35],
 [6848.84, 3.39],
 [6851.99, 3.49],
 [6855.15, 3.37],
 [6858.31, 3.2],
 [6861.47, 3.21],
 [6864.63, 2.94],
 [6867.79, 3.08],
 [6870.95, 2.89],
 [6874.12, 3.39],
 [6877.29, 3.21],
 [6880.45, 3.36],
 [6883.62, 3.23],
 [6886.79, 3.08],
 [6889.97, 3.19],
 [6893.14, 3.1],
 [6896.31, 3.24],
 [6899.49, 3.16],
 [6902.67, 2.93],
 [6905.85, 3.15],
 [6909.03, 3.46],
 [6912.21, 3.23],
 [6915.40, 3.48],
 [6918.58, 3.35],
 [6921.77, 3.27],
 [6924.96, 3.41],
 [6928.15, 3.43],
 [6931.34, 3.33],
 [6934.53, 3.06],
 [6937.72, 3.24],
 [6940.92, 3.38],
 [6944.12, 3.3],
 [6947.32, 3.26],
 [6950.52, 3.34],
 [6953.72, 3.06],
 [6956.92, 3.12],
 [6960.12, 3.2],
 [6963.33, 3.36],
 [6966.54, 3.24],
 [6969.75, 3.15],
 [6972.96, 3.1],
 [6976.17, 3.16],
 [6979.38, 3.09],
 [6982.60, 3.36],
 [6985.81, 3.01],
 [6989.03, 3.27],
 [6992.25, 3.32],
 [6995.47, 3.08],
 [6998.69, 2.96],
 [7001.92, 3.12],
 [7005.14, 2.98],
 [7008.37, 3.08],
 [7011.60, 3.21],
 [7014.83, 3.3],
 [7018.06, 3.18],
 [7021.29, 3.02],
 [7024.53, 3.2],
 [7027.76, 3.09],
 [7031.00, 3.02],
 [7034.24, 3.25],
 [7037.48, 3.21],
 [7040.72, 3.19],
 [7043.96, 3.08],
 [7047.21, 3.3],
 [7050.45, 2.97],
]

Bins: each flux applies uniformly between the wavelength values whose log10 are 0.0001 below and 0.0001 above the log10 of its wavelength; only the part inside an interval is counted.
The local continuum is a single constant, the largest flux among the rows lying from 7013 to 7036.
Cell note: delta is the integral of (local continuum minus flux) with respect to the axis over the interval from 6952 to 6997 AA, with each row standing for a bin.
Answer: 5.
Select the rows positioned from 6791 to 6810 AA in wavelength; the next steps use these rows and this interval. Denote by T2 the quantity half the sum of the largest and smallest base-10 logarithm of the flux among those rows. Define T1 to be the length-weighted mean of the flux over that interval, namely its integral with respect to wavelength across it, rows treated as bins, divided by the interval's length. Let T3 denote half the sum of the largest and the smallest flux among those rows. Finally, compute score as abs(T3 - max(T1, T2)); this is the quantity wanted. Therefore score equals 0.014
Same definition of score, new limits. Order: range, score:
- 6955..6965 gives 0.018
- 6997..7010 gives 0.005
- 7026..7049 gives 0.003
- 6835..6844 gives 0.020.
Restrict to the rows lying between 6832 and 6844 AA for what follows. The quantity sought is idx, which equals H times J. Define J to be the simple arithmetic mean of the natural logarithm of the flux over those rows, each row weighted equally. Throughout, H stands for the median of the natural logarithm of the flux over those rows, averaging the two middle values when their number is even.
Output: 1.38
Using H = 1.17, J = 1.17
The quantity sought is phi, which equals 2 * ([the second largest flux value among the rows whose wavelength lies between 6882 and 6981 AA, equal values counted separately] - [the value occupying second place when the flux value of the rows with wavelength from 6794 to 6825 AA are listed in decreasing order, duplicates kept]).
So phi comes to 0.3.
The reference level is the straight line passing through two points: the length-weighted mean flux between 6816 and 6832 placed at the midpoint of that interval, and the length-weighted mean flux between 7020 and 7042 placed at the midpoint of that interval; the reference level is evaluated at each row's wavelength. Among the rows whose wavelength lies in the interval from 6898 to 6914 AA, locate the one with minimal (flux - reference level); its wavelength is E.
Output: 6902.67 AA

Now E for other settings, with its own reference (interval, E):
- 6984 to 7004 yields 6998.69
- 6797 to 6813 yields 6798.56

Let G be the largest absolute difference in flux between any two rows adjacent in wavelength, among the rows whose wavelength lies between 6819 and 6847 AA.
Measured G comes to 0.200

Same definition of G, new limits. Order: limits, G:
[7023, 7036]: 0.230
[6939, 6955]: 0.280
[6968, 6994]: 0.350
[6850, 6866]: 0.270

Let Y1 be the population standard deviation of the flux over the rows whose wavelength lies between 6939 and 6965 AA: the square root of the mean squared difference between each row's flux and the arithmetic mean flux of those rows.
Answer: 0.109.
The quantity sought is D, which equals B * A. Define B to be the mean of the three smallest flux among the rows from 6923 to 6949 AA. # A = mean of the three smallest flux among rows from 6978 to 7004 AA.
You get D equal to 9.6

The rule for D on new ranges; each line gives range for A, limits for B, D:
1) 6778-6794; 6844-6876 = 10.1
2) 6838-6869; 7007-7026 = 9.5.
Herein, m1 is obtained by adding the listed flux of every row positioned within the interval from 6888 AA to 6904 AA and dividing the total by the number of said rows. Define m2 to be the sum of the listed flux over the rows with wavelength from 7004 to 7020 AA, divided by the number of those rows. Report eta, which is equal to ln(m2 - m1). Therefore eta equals -3.65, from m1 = 3.12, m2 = 3.15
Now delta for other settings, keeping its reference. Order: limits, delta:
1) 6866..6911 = 6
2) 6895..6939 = 1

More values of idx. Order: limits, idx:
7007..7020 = 1.35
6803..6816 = 1.40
